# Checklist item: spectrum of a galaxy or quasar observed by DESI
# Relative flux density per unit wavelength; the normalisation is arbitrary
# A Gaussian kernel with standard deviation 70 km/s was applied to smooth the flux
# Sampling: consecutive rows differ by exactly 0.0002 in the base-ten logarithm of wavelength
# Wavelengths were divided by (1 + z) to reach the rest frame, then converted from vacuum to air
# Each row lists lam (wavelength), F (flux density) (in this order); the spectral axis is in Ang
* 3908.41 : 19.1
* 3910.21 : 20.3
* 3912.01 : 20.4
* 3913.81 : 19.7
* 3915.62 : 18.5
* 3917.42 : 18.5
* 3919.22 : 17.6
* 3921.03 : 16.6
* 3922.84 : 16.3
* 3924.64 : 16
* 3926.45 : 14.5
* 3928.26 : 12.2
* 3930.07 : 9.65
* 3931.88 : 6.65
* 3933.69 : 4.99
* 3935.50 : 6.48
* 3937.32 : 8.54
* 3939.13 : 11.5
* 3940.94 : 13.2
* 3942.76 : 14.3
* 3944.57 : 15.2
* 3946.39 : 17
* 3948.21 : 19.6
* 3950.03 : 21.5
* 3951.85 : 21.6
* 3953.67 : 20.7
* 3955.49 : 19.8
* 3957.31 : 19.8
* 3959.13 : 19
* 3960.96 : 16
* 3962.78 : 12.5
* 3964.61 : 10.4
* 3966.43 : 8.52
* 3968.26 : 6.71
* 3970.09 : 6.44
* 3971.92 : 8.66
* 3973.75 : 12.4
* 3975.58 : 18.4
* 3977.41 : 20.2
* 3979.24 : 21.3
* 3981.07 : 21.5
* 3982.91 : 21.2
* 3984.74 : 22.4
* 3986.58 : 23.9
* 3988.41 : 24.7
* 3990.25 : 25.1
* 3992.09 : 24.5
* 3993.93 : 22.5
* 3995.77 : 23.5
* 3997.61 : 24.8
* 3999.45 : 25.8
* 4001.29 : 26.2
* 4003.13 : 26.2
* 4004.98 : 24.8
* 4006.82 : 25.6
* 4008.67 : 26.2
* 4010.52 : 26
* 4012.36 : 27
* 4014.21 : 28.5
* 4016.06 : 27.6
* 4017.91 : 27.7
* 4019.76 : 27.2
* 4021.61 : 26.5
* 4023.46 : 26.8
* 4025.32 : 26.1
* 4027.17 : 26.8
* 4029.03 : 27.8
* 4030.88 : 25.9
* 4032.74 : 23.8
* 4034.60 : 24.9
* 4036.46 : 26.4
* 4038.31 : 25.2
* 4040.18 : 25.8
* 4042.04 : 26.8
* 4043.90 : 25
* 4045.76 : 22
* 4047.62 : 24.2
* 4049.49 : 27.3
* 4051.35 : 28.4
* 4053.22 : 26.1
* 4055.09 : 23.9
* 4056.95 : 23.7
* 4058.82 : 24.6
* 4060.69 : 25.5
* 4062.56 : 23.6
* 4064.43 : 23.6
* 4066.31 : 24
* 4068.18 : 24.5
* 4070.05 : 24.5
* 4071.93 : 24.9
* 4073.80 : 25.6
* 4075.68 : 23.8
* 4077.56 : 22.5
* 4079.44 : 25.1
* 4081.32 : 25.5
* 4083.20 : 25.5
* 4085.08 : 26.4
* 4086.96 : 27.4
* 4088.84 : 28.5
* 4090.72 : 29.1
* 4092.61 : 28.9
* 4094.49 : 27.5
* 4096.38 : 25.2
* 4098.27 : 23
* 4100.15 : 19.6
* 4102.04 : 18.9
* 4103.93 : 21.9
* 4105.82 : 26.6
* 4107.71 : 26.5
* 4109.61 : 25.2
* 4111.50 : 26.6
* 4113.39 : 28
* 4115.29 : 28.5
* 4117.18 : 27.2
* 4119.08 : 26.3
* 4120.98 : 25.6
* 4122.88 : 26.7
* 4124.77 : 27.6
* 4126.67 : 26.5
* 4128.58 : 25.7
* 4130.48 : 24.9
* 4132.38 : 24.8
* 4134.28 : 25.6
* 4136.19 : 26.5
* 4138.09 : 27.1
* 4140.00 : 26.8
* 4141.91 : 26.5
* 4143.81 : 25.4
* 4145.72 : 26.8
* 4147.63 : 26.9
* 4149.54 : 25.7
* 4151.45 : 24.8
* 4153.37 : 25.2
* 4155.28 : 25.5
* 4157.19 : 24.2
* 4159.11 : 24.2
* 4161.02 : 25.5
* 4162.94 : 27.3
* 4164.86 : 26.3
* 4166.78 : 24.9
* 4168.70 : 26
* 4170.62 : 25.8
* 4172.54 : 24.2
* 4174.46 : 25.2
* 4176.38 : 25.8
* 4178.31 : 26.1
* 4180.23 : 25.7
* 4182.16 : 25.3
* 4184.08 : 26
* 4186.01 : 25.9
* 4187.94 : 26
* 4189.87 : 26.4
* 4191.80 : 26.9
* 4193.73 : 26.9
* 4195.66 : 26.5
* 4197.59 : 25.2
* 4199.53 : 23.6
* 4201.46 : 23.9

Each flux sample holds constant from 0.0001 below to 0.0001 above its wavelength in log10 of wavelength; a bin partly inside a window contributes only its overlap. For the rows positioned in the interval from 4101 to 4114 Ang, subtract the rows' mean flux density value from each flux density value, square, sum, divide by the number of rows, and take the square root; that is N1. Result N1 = 3.0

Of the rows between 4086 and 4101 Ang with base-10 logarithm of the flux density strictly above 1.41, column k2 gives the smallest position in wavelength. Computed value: 4086.96 Ang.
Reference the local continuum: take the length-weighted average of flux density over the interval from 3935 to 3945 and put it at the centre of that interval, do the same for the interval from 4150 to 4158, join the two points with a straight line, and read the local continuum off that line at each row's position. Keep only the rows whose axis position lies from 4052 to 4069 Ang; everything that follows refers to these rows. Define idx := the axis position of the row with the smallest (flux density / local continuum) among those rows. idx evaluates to 4064.43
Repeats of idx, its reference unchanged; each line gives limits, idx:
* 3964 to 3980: 3970.09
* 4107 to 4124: 4120.98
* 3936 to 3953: 3937.32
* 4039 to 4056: 4045.76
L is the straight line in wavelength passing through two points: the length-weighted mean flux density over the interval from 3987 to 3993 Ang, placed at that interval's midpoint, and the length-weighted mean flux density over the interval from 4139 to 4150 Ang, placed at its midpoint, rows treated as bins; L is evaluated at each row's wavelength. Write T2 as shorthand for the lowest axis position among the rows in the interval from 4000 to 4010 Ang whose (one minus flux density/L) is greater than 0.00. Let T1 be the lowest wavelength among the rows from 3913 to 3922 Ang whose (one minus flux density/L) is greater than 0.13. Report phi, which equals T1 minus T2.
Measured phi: -91.2 Ang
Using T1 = 3913.81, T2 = 4004.98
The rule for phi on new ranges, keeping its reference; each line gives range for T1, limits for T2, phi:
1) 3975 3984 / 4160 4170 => -185.4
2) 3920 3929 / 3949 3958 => -29.0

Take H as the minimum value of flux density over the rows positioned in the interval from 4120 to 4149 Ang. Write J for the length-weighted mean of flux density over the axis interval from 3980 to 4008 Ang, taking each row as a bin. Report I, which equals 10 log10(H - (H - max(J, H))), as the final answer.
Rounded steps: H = 24.8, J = 24.2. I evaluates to 13.94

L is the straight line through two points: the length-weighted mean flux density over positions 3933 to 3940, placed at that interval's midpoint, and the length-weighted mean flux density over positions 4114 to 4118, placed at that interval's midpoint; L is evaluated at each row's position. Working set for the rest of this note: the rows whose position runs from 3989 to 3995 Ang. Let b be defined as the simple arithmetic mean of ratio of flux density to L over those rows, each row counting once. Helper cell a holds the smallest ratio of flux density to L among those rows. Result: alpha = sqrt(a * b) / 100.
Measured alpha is 0.016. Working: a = 1.6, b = 1.7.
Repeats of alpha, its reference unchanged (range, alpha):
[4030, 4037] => 0.013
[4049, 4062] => 0.012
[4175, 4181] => 0.007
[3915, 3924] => 0.027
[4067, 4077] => 0.010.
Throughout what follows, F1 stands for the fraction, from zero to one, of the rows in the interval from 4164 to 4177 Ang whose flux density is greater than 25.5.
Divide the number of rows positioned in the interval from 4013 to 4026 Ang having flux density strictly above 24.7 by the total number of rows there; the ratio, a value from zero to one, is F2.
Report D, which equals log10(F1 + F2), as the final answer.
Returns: 0.2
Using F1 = 0.6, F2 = 1.0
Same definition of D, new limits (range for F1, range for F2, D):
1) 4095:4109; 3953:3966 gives -0.5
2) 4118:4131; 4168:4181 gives 0.2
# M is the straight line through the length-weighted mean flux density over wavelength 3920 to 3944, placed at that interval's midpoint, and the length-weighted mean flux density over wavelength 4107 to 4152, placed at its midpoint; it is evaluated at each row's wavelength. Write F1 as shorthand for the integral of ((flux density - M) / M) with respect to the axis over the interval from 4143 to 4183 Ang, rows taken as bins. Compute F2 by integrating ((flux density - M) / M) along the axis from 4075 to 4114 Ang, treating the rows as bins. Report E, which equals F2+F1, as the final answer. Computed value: -2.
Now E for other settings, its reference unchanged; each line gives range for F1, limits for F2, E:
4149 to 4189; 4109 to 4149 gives -5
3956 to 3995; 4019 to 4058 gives 19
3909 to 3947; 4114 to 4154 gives 10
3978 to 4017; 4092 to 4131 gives 20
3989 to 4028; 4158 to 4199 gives 14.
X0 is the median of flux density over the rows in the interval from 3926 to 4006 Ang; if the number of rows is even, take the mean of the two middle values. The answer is 19.3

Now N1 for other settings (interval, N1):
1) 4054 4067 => 0.6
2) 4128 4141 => 0.8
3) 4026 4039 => 1.2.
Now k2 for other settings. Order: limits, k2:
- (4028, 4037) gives 4029.03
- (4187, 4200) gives 4187.94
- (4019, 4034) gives 4019.76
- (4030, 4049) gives 4030.88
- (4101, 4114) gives 4105.82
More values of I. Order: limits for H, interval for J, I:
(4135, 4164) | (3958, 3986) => 13.84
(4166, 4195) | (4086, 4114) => 14.07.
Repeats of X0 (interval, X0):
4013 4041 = 26.5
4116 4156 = 26.3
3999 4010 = 26.0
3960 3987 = 16.0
